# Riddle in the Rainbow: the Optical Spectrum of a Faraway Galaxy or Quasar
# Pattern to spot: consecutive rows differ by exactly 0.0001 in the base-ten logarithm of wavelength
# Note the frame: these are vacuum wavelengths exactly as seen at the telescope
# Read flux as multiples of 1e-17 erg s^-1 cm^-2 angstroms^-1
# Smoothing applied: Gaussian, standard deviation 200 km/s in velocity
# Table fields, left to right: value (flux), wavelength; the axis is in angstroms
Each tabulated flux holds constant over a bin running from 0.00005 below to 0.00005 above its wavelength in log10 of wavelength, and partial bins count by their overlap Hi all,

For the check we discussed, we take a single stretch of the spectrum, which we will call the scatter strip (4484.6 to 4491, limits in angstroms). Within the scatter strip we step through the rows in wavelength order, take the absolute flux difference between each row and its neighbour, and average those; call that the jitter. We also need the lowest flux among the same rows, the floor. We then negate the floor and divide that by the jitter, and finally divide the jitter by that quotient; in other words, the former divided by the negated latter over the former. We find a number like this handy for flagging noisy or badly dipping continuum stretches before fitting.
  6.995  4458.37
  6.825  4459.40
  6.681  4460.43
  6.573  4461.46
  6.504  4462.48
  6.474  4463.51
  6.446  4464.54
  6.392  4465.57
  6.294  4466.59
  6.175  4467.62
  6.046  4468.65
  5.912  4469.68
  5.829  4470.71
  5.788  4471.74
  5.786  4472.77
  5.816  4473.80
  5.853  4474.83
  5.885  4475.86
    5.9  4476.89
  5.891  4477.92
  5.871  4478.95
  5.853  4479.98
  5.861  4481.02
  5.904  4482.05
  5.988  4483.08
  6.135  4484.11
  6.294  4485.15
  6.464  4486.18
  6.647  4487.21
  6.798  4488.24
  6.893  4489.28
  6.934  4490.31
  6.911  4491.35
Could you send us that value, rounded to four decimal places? -0.0026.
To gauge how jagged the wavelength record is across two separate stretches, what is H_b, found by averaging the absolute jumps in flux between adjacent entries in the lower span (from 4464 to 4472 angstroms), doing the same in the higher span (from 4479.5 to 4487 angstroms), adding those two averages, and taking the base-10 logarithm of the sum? -0.71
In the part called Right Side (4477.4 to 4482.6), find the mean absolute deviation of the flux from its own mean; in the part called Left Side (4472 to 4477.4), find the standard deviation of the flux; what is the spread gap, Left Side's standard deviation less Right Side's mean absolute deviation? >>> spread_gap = 0.03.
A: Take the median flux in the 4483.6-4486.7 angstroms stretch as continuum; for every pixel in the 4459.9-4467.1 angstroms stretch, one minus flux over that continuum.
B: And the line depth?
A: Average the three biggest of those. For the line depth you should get -0.013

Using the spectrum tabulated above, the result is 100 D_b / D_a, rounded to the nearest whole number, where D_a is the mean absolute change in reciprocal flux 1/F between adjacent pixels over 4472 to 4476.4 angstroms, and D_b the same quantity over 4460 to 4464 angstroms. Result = 165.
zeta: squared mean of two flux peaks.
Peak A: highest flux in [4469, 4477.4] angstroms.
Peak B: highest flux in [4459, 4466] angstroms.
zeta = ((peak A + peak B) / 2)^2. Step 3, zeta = 41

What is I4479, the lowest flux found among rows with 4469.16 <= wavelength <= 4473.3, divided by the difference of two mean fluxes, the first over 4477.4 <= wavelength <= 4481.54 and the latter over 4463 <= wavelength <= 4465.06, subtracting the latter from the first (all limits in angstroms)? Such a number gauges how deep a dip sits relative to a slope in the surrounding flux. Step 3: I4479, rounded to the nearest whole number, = -10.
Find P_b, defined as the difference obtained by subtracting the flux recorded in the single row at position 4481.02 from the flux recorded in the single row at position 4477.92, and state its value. 0.03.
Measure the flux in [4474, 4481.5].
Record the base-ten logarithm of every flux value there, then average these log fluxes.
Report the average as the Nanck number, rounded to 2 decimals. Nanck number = 0.77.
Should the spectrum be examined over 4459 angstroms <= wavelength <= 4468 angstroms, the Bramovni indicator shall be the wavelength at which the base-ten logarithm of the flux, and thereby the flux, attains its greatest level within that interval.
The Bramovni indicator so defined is 4459.40 angstroms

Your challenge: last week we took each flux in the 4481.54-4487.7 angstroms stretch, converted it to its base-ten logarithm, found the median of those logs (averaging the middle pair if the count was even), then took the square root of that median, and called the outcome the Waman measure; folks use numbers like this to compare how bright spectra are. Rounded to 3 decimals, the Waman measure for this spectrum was 0.891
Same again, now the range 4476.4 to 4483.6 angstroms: 0.878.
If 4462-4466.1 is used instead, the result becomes 0.900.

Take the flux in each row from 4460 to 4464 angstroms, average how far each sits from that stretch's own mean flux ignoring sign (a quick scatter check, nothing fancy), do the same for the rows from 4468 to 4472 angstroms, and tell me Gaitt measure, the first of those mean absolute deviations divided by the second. 0.81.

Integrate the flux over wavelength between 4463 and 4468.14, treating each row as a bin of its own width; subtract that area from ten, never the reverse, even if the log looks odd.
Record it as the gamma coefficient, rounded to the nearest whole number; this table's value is -23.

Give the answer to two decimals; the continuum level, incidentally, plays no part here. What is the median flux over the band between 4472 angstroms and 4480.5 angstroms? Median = 5.86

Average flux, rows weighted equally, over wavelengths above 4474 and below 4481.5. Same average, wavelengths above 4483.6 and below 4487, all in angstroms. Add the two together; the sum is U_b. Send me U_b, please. 12.2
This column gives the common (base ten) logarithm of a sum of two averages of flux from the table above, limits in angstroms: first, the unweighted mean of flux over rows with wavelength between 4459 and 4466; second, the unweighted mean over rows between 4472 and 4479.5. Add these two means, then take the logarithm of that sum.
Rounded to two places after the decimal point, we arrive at 1.09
